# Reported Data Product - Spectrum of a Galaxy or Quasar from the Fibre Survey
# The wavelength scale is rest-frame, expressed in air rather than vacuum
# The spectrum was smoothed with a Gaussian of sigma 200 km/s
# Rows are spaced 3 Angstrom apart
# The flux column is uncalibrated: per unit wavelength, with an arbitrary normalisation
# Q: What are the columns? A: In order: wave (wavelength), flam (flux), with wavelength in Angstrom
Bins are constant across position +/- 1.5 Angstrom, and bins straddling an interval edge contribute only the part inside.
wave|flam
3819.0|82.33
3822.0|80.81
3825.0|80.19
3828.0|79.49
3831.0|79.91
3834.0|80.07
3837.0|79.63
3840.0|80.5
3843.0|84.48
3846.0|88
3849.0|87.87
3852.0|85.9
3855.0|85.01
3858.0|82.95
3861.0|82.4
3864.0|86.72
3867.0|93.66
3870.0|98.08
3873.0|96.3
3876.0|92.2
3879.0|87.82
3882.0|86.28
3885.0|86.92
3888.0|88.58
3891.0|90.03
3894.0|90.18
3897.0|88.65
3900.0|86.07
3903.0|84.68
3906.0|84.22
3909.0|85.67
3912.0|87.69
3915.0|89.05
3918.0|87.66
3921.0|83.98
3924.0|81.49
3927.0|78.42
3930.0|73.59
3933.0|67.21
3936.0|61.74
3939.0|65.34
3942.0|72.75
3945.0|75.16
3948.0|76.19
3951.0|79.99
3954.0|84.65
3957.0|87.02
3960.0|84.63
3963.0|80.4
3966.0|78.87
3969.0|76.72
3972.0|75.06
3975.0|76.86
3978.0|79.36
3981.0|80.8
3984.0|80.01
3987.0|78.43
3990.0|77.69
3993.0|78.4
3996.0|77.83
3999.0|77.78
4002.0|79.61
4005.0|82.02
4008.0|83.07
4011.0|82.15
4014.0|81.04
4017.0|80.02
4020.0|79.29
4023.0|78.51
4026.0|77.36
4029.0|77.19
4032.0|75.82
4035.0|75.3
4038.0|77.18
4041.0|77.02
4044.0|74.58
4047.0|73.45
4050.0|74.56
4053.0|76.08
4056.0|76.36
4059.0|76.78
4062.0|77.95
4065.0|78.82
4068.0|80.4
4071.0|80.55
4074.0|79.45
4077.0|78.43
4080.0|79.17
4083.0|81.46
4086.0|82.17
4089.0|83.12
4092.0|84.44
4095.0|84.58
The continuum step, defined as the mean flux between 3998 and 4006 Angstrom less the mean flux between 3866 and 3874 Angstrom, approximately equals -16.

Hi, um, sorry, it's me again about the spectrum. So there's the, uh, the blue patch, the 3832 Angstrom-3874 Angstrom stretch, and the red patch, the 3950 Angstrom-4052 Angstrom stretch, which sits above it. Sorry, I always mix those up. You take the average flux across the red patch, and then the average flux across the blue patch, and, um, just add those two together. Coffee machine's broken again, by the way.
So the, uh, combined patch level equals 165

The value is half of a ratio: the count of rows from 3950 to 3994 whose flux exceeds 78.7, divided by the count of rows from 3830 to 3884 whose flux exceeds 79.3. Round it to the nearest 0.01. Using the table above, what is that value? 0.25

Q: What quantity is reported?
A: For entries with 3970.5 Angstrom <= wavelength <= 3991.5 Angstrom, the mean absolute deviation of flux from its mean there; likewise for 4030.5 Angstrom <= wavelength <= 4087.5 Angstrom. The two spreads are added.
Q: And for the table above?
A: 3.6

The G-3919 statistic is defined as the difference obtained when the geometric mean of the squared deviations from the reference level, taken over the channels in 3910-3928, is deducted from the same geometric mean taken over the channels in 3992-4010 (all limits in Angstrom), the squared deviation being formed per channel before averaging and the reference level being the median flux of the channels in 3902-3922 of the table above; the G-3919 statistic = 21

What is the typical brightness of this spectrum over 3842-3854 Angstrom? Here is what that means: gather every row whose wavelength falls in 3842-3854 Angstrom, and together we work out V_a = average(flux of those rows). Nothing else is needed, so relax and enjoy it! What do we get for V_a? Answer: 87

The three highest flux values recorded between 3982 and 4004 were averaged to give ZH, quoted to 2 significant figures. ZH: 79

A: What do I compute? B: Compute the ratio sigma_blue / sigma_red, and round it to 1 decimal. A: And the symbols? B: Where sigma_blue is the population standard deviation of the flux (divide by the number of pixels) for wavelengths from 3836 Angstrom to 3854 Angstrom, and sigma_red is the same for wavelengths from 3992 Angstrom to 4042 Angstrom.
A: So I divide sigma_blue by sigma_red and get 1.5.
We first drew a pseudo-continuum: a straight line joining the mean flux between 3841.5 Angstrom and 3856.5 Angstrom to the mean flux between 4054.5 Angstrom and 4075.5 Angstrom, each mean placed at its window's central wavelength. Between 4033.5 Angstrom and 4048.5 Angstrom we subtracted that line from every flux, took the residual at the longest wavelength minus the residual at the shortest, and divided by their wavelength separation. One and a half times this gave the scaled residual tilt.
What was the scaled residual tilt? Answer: -0.18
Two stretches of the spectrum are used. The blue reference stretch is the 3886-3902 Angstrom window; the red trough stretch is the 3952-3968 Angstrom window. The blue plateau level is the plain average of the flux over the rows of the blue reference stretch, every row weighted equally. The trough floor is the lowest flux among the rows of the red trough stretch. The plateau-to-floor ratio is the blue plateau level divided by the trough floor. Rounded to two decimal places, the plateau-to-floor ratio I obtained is 1.12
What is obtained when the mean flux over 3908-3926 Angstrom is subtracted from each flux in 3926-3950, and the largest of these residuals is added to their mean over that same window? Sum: -22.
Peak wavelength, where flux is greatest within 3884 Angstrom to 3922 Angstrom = 3894.0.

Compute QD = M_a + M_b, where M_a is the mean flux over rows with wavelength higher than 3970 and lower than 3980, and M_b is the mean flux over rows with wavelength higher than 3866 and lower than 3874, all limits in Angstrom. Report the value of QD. 173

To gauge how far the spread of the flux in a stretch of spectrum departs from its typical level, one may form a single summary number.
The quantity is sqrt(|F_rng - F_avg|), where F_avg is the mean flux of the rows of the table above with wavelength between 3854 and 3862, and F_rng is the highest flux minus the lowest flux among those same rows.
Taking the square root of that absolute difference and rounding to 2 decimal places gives 8.99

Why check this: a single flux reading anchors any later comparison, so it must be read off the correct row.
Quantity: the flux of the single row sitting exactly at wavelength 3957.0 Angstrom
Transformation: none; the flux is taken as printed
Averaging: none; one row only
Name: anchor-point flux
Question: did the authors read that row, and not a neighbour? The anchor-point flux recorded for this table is 87.02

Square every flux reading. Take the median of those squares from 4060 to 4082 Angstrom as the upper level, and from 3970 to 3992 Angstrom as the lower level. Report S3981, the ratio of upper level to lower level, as 1.02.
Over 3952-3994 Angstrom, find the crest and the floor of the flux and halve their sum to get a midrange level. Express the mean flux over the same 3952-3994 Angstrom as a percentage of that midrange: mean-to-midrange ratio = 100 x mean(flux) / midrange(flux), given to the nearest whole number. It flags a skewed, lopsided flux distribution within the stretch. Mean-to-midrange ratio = 99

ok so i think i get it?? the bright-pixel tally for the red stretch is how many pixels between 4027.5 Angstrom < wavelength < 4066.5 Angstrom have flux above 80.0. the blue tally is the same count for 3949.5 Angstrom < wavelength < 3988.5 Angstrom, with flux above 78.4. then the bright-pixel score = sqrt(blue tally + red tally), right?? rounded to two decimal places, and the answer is 3.16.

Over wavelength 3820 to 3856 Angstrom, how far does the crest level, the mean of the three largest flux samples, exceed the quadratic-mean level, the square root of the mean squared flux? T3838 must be 4.5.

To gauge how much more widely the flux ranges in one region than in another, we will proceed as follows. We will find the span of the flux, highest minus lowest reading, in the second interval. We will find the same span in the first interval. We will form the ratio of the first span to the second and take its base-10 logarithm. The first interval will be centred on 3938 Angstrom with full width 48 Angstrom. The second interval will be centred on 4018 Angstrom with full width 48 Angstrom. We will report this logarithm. 0.55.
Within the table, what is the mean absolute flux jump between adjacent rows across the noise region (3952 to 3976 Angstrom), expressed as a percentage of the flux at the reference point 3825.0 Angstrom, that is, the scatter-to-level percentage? 2.87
